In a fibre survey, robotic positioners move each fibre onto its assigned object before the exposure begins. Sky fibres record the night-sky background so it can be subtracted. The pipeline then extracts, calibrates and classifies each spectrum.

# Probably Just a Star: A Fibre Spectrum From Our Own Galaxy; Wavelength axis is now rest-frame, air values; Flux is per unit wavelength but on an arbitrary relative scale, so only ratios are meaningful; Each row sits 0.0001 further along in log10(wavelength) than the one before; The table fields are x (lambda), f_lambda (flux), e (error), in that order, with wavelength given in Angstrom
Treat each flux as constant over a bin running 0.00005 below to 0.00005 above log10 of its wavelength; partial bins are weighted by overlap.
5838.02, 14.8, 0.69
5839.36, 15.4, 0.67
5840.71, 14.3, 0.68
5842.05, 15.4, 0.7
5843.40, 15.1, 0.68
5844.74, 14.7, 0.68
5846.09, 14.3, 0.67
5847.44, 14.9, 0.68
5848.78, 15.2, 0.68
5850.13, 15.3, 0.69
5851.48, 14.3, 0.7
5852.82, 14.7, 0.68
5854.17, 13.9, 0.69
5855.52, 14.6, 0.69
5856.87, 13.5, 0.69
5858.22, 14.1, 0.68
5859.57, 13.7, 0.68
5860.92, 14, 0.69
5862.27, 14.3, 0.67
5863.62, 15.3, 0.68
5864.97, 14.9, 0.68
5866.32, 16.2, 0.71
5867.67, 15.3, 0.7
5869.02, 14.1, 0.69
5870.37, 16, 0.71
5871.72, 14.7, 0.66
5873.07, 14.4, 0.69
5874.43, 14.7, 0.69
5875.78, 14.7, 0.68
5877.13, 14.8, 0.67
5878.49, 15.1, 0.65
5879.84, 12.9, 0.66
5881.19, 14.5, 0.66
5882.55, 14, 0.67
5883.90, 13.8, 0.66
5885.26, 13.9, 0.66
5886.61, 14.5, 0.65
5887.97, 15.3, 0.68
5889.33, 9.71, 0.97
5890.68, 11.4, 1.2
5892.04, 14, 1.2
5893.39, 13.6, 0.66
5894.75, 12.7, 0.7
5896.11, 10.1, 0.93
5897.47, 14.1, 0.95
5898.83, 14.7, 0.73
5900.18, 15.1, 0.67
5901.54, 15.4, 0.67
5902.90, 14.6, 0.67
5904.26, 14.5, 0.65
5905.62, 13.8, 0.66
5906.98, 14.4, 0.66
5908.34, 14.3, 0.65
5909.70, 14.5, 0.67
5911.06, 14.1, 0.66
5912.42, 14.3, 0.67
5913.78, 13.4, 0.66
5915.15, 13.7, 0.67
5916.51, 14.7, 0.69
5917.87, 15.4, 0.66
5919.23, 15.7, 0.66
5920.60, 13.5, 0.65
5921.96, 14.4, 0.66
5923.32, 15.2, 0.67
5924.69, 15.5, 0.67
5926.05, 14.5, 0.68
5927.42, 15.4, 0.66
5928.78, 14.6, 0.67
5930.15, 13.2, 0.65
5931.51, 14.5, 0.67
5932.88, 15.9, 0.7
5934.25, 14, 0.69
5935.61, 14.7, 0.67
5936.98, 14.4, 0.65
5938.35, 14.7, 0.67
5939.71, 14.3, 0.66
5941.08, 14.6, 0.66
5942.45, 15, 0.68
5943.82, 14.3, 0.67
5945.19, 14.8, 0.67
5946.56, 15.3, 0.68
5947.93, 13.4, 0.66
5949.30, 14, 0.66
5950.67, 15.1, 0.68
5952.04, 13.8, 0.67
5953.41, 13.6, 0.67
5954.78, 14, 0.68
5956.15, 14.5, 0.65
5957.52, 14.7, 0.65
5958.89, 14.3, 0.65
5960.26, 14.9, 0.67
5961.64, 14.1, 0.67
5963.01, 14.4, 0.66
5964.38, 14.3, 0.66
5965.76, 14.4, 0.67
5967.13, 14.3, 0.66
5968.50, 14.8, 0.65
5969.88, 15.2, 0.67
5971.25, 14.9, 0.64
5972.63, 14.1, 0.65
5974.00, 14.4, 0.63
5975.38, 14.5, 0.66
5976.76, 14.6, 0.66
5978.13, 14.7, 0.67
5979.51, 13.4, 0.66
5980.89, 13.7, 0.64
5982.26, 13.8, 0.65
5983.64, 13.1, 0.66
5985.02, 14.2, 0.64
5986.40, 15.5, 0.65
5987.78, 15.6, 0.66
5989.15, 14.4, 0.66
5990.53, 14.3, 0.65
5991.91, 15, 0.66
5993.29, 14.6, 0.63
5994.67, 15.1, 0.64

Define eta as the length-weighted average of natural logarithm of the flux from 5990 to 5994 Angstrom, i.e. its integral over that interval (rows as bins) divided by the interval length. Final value 2.68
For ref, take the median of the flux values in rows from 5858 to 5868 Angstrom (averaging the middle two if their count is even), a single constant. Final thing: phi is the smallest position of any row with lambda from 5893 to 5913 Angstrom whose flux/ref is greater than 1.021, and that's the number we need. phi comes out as 5900.18 Angstrom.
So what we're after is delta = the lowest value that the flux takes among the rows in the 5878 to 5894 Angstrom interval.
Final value 9.71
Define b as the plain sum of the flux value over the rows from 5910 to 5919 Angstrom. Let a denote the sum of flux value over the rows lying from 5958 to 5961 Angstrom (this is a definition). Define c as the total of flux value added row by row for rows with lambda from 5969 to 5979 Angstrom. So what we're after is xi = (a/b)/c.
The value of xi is 0.0033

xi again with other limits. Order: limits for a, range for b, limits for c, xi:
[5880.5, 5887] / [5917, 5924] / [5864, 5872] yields 0.0104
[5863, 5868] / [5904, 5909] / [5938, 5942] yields 0.0248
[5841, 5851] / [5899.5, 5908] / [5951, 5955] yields 0.0289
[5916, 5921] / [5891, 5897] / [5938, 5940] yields 0.0406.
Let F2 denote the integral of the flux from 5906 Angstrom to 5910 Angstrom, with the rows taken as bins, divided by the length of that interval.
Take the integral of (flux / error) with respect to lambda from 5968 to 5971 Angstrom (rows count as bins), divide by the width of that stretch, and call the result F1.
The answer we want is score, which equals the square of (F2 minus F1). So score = 71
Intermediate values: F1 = 22.8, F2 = 14.35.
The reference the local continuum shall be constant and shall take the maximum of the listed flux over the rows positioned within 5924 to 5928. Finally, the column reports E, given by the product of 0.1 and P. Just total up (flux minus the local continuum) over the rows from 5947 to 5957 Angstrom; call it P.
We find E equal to -1.01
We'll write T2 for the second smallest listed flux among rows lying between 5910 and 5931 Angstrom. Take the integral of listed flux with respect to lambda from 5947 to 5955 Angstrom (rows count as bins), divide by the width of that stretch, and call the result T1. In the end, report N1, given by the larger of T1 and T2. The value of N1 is 14.0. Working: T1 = 14.0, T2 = 13.4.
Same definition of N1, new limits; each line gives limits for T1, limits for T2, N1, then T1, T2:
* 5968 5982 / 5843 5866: 14.4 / 14.4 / 13.7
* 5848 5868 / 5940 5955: 14.6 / 14.6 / 13.6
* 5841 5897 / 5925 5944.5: 14.2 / 14.2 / 14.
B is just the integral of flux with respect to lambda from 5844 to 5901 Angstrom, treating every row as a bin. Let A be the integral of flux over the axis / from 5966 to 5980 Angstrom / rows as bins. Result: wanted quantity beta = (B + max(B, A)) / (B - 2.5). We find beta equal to 2.01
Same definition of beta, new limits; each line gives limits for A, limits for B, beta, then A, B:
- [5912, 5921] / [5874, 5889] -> 2.02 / 130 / 214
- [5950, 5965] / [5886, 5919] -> 2.01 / 215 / 458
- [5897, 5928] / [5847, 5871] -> 2.30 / 452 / 352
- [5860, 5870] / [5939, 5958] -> 2.02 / 149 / 273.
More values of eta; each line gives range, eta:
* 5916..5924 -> 2.70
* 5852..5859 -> 2.65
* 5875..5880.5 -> 2.67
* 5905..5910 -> 2.66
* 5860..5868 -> 2.70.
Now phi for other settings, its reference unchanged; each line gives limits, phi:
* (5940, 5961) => 5942.45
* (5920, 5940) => 5923.32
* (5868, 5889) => 5870.37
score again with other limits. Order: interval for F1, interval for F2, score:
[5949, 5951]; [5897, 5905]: 49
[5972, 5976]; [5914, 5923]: 59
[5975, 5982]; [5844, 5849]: 46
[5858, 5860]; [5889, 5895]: 64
